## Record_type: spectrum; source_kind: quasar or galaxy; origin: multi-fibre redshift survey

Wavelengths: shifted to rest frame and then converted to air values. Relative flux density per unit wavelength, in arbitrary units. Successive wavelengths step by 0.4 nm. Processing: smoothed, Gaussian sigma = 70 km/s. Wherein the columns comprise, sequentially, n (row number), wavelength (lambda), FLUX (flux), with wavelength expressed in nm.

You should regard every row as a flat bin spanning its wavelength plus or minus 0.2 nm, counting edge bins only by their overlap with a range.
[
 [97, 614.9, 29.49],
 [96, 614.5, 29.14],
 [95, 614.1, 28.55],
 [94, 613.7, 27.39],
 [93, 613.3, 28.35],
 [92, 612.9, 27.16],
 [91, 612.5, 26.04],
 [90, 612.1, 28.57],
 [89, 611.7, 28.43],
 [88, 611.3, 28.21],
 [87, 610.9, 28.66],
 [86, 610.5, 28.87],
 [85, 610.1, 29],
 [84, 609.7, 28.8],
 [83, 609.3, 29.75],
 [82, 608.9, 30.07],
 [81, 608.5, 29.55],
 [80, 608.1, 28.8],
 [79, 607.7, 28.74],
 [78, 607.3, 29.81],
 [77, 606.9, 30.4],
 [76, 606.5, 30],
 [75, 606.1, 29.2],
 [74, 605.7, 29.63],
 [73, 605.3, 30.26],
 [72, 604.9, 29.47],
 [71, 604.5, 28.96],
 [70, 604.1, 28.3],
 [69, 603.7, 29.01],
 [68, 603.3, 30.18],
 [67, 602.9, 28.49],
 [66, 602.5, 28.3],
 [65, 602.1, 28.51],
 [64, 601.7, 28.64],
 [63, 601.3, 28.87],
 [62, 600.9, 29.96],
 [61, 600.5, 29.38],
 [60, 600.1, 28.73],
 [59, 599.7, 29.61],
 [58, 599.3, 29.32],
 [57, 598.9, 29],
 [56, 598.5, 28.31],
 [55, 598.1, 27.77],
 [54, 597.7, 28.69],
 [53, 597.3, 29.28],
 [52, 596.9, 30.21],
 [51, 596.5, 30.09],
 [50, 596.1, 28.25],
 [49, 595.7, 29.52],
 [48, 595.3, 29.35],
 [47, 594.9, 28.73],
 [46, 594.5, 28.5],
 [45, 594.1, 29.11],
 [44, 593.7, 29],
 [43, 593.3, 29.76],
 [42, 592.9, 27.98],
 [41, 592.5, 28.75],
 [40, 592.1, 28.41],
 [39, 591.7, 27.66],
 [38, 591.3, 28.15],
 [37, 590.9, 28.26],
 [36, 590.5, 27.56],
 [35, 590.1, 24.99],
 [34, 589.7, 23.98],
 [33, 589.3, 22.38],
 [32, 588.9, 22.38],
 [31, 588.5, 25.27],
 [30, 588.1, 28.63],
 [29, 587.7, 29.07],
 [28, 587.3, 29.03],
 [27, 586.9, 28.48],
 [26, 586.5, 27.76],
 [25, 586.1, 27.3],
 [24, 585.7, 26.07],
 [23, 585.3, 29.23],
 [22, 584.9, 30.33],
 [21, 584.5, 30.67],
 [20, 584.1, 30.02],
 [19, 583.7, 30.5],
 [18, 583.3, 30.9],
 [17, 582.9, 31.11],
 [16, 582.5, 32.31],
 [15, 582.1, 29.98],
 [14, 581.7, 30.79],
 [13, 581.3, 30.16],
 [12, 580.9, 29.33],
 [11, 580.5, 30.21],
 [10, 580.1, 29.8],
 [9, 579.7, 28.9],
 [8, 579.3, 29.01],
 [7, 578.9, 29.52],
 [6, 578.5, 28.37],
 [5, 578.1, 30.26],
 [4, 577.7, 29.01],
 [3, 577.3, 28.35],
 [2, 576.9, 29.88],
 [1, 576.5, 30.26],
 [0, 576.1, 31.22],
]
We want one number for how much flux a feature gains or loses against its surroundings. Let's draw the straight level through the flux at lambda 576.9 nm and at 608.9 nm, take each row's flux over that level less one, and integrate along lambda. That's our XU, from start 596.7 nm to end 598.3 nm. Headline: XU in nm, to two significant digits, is -0.054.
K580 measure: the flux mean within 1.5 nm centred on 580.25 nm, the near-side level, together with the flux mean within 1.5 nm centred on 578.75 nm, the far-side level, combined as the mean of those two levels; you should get 29.4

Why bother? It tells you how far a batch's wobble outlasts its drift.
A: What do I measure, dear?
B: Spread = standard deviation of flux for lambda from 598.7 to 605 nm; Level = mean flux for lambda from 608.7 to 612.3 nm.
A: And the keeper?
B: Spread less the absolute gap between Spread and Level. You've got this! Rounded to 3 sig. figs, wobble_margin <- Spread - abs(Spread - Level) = -27.8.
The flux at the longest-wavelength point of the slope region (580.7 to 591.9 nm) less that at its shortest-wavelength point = -2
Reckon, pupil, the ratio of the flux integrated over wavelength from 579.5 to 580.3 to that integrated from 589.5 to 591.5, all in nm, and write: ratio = 0.4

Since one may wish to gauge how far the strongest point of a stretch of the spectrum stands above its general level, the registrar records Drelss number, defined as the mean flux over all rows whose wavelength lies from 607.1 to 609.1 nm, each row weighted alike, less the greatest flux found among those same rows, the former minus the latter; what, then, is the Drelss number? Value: -0.7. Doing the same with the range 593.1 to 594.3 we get -0.5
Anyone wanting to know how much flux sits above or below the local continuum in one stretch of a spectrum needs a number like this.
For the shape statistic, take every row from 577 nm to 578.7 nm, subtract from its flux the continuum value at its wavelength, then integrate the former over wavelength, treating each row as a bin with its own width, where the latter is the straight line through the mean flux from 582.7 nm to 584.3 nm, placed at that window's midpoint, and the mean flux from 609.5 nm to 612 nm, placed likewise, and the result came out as -3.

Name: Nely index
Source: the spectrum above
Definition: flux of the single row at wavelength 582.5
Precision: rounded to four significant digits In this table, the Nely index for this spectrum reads 32.31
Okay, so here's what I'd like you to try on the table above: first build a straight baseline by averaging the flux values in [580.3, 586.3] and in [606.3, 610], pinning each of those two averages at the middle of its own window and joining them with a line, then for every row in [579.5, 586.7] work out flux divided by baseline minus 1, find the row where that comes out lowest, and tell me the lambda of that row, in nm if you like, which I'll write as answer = 585.7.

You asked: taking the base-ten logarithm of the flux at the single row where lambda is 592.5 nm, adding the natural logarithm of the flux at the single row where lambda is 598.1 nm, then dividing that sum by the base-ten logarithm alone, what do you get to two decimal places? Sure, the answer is 3.28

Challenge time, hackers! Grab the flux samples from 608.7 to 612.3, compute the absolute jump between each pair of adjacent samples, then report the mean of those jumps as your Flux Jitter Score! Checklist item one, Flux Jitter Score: 0.33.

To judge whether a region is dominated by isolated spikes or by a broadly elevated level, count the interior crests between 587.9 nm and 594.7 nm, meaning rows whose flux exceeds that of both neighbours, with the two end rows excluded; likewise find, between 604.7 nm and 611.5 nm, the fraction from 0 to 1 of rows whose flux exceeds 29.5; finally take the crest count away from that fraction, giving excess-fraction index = -3.53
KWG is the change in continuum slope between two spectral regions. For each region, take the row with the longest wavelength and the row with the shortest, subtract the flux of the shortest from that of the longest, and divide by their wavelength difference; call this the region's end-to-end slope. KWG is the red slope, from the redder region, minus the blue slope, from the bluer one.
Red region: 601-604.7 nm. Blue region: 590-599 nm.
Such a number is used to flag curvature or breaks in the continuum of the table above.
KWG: -0.4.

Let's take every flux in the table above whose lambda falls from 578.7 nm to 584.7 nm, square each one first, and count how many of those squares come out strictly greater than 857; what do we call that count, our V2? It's 13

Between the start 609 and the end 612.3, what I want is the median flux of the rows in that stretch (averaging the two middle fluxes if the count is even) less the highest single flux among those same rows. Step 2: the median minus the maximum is -1.0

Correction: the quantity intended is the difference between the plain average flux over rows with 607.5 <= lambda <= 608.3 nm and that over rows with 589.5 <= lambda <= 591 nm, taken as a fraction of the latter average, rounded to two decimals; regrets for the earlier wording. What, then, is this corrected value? 0.10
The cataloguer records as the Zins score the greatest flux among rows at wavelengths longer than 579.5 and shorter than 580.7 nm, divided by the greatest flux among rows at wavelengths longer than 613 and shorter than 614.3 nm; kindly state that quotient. 1.06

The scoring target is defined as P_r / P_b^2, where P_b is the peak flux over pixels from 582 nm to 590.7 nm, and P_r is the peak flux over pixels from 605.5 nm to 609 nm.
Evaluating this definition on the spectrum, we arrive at 0.0291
